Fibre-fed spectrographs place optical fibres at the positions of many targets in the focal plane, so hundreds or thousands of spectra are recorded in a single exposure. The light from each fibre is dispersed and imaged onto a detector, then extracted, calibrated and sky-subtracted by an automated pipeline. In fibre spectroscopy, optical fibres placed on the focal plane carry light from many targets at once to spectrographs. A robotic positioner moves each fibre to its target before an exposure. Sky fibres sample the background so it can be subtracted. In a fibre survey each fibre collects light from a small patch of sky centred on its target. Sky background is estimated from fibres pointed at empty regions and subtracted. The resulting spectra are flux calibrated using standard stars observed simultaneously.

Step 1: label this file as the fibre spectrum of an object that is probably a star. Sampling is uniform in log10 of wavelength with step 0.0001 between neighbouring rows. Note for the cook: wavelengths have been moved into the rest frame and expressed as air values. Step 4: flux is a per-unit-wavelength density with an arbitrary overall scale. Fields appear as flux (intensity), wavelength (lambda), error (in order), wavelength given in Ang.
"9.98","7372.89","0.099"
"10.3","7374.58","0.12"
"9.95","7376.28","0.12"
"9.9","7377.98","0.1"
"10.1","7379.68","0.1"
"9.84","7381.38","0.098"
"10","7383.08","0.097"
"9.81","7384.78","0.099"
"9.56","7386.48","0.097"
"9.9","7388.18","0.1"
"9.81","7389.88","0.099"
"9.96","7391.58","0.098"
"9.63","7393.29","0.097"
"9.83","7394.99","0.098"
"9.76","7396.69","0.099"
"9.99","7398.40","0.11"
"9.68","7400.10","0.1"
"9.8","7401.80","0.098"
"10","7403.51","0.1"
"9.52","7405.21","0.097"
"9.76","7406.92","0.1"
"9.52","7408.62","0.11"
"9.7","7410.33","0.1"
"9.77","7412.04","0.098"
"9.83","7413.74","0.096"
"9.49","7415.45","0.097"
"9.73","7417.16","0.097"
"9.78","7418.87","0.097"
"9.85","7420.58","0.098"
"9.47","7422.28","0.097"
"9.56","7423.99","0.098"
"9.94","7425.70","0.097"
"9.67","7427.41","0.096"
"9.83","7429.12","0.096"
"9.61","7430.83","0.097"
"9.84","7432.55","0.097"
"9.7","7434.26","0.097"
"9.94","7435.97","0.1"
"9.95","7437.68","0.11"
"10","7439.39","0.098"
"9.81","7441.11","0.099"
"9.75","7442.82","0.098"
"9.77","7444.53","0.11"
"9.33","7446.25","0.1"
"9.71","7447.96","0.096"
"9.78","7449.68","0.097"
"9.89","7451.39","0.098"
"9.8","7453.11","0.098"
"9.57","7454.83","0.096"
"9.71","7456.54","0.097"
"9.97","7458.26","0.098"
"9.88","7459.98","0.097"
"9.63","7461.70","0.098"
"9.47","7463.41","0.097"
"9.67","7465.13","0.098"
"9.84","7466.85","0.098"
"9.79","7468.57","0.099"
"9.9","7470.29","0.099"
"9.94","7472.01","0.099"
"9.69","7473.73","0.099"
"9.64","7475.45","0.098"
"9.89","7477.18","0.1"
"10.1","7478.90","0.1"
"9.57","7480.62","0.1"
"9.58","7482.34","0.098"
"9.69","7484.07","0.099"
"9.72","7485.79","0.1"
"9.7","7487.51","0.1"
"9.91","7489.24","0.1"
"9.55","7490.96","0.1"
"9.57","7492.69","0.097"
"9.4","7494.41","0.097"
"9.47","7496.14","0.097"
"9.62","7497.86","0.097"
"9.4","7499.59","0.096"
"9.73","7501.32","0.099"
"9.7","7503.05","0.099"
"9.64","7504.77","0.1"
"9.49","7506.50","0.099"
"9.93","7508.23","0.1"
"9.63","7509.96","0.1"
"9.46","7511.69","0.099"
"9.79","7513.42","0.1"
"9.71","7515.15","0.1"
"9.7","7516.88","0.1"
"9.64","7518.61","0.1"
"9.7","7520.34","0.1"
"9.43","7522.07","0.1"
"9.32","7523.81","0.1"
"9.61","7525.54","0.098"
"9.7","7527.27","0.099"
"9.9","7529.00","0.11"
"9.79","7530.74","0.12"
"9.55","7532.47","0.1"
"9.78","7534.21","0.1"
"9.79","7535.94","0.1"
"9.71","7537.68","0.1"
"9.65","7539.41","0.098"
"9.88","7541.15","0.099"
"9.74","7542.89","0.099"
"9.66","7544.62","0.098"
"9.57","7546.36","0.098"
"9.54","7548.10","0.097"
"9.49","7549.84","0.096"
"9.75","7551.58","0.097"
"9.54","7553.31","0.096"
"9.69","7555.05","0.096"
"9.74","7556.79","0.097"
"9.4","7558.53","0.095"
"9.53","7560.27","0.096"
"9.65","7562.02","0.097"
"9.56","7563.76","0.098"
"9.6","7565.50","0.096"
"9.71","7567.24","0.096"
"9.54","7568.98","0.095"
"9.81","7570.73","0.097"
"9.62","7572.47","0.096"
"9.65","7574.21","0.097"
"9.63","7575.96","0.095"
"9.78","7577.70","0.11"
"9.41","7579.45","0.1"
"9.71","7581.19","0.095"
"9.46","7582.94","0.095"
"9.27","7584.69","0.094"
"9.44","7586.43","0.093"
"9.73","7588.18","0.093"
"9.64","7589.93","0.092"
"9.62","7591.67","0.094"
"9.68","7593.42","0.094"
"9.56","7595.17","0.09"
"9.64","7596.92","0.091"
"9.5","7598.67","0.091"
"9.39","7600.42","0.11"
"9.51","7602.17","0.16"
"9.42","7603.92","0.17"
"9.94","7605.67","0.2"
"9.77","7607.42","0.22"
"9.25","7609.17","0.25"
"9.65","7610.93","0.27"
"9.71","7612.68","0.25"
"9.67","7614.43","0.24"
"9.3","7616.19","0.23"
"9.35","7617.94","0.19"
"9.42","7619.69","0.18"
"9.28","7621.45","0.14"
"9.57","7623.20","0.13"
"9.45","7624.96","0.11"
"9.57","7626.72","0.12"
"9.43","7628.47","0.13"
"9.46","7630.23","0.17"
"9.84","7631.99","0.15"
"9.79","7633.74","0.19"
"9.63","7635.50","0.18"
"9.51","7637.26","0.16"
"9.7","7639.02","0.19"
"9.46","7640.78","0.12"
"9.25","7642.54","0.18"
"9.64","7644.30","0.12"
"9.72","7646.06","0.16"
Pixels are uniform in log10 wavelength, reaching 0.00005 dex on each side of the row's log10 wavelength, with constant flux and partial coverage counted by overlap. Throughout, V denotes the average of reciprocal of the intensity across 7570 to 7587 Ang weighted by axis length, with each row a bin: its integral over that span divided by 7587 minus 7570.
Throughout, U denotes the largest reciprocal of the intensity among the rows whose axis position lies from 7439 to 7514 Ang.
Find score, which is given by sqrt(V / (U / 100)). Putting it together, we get 9.87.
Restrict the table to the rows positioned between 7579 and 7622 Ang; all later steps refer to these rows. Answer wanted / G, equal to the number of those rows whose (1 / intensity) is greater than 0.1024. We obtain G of 23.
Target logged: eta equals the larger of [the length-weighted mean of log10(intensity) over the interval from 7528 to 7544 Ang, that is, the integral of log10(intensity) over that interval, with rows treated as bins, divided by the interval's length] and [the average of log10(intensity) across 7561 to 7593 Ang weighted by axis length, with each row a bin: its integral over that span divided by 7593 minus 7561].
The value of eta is 0.989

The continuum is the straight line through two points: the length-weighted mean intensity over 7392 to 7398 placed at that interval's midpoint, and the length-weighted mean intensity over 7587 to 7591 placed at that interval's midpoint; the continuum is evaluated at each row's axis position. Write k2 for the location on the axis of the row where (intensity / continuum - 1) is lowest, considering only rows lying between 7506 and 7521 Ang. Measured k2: 7511.69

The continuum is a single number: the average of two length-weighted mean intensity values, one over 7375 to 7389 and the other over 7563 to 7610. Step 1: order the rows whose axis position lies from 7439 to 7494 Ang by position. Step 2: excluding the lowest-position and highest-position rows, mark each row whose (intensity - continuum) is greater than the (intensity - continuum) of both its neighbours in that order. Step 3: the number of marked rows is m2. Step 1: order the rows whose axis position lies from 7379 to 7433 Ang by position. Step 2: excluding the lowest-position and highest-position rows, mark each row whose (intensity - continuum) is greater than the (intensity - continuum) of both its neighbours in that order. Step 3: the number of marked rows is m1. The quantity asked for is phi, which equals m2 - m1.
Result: -3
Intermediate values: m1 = 11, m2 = 8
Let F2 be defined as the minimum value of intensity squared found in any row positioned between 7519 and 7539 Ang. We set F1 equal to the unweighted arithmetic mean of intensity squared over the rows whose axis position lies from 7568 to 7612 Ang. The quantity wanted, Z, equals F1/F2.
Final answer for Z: 1.06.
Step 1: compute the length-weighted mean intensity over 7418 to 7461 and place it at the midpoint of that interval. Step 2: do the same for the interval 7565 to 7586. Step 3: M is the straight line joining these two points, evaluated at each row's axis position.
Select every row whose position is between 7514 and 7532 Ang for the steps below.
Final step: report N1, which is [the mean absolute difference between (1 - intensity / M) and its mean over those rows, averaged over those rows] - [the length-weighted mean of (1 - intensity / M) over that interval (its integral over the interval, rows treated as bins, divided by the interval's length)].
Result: 0.011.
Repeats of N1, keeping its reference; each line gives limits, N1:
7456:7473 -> 0.018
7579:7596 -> 0.011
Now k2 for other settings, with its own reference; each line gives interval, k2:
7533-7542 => 7539.41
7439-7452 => 7446.25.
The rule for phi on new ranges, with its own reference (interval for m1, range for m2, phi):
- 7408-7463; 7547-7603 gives 2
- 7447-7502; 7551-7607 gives 2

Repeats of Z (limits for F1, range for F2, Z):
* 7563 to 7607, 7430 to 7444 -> 1.00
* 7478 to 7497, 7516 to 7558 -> 1.07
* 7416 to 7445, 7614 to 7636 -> 1.11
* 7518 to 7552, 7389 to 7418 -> 1.04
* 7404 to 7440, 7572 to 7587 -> 1.10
